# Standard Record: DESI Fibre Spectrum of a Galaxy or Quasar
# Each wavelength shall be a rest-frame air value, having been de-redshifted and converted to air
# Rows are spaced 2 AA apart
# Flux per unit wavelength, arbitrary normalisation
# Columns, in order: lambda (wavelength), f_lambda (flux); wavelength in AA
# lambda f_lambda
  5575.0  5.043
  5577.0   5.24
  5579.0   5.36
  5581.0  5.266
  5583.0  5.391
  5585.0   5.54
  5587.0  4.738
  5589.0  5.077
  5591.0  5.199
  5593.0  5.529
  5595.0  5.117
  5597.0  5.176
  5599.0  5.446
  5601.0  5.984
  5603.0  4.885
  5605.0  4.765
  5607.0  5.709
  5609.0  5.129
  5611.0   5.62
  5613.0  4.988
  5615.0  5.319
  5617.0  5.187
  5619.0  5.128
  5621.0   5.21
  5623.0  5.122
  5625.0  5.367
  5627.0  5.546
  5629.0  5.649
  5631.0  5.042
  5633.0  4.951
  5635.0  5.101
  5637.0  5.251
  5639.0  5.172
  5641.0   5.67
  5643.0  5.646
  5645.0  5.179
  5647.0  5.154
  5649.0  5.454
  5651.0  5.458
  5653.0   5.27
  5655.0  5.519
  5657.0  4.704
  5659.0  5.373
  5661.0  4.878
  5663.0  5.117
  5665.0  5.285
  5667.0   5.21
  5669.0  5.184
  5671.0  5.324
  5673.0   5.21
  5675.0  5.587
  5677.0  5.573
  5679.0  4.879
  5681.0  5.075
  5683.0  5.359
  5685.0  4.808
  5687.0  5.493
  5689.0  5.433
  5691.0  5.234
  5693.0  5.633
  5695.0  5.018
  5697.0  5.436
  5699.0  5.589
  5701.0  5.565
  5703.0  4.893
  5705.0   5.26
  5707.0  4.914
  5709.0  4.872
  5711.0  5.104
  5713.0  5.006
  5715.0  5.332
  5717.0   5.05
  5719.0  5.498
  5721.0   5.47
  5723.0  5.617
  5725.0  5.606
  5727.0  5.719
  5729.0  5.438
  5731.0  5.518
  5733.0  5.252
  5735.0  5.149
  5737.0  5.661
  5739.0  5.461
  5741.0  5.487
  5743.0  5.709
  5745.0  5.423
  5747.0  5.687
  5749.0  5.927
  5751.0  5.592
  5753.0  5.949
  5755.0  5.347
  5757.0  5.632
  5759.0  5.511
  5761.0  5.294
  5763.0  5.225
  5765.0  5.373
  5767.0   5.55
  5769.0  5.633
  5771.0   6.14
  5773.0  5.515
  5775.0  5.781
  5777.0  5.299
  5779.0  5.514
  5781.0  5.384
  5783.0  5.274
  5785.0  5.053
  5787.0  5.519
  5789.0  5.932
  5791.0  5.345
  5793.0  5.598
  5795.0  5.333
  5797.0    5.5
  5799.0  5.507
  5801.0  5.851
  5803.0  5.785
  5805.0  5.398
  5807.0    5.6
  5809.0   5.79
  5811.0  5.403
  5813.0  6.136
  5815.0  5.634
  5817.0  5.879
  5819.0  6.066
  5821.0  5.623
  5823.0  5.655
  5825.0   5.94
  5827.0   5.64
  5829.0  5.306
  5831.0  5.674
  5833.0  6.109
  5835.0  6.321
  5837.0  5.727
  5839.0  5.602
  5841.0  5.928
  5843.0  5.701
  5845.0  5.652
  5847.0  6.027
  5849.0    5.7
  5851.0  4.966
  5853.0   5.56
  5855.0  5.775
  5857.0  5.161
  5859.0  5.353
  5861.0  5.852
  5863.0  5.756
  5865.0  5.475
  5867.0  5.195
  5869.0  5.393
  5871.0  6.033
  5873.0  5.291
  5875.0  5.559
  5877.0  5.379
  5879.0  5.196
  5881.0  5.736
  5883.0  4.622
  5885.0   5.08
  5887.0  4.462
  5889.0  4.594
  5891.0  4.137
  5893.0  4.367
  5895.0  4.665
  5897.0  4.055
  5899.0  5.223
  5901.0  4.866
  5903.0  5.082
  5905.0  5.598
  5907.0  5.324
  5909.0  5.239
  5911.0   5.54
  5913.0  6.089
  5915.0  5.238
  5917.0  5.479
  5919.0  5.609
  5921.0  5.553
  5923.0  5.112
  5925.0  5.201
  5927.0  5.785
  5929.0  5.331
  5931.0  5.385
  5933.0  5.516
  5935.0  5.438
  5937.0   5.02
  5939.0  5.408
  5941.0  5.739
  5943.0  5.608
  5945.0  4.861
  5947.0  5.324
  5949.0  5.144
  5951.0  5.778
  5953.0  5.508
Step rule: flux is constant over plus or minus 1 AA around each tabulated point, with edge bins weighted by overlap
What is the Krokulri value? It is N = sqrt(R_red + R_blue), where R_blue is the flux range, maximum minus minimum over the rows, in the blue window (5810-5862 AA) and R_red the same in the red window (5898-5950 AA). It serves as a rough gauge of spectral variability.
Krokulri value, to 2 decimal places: 1.61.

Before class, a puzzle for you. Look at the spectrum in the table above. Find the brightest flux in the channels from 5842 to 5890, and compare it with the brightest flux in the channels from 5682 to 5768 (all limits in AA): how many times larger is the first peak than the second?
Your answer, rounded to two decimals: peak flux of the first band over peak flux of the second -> 1.01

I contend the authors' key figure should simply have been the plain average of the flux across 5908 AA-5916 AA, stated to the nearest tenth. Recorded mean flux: 5.5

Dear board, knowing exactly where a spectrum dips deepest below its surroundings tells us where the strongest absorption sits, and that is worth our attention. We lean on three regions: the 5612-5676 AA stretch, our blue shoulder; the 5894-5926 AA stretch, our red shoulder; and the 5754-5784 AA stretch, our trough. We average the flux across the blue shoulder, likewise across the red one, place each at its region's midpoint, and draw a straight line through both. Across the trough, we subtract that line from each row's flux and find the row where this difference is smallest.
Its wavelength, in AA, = 5763.0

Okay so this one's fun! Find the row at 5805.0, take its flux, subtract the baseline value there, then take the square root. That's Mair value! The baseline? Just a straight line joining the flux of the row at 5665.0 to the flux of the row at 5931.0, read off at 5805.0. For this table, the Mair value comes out 0.25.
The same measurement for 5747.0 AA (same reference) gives 0.61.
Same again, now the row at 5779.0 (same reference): 0.43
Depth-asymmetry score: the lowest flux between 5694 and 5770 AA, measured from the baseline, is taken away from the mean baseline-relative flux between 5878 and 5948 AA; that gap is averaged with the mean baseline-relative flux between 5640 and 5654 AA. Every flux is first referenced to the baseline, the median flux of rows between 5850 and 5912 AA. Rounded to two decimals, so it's 0.24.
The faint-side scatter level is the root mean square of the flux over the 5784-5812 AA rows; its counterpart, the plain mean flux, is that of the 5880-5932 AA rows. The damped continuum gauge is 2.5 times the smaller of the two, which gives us 12.8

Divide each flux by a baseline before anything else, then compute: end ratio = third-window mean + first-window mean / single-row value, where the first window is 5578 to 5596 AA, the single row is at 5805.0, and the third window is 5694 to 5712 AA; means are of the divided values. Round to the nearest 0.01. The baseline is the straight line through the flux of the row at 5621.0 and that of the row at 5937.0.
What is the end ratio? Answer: 1.95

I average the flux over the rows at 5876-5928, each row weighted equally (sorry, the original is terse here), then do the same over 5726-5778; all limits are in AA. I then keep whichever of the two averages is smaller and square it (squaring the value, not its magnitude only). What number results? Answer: 26.3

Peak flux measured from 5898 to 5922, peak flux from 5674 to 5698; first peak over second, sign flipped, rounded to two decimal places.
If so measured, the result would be -1.08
